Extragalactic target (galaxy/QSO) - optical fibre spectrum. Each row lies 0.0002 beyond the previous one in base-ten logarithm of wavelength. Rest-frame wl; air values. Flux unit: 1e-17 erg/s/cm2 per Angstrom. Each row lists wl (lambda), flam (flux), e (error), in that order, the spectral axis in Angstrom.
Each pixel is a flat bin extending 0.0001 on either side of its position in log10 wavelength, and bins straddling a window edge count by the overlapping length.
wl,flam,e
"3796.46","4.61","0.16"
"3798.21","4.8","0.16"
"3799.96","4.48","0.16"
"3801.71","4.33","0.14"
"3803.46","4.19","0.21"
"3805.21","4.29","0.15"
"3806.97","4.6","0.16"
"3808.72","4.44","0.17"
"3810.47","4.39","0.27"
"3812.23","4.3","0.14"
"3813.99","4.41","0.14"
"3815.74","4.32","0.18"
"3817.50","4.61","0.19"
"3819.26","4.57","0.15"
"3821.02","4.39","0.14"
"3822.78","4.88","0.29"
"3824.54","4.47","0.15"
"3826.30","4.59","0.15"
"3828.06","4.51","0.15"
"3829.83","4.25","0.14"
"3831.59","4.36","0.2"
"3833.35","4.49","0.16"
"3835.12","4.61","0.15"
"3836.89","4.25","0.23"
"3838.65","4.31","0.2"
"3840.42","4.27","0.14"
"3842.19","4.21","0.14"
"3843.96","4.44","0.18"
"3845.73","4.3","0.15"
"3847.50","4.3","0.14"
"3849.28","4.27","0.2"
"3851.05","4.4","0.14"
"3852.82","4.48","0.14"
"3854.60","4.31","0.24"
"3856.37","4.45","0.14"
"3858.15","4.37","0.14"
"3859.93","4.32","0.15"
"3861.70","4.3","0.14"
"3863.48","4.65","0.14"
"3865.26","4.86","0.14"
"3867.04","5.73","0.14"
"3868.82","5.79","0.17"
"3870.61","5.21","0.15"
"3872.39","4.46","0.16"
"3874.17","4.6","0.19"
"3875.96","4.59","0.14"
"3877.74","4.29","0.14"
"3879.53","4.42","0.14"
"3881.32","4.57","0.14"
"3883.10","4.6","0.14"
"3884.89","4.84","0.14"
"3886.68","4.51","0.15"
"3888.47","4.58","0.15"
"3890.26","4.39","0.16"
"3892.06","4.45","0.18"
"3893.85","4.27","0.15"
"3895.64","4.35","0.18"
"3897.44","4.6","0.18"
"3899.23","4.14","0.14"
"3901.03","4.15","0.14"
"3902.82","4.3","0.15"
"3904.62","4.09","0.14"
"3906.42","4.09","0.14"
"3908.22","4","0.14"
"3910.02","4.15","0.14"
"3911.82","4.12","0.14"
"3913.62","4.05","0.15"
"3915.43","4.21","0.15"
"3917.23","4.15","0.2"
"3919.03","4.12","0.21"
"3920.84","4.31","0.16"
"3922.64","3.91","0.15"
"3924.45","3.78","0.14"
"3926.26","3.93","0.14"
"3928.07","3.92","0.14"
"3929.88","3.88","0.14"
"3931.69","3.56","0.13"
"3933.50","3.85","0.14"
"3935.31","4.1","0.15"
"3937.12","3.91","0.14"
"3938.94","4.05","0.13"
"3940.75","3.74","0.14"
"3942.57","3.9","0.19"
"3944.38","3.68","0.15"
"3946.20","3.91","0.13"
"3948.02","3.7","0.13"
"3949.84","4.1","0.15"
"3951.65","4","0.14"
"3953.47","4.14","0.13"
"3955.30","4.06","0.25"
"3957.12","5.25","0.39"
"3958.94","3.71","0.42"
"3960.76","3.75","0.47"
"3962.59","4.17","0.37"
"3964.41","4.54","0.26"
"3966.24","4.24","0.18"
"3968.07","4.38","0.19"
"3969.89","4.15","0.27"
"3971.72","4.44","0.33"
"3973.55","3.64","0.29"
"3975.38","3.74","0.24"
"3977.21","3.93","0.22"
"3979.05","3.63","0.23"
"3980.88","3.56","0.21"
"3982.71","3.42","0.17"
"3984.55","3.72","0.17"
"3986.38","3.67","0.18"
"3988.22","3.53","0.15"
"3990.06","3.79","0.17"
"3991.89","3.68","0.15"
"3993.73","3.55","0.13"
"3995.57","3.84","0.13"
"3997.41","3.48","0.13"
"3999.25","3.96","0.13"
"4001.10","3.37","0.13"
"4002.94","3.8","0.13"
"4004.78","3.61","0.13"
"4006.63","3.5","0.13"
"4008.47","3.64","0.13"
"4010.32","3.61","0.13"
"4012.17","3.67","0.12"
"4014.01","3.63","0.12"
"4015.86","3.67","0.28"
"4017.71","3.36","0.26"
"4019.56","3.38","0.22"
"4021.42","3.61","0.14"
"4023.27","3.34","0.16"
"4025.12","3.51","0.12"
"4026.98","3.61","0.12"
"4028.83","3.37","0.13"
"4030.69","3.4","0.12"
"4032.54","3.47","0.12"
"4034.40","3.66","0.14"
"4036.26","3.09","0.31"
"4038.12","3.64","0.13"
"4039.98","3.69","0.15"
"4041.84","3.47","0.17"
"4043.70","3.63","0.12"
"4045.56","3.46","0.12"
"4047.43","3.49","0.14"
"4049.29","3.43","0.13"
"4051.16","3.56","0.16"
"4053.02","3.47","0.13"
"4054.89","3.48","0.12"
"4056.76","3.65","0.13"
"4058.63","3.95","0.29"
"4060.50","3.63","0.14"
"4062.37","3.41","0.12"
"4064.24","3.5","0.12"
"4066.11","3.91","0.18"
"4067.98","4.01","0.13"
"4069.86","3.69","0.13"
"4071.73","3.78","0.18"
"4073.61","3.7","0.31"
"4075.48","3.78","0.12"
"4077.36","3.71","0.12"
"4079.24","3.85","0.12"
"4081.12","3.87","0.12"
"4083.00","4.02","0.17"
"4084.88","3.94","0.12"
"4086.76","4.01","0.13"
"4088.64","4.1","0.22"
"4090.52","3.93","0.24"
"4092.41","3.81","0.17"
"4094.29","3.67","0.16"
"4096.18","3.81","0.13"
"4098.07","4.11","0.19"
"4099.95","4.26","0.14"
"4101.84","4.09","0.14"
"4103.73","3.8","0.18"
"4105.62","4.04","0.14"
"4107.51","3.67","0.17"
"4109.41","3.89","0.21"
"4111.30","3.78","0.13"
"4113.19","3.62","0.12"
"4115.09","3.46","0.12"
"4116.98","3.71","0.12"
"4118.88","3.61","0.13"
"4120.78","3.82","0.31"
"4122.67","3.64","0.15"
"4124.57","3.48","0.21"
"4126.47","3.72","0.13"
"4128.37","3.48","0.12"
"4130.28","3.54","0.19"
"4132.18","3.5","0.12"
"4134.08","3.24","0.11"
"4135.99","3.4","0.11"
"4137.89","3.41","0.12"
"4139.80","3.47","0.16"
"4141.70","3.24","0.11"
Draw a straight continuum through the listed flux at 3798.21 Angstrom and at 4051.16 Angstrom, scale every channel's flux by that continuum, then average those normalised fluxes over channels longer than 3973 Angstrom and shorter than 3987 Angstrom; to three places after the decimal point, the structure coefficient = 0.937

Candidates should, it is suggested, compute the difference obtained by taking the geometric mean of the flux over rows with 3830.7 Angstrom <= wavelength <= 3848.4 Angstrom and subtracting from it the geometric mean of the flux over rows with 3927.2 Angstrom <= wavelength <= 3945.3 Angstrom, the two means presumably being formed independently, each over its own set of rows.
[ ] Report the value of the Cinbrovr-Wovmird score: 0.50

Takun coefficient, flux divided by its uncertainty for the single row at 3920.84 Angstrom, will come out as 27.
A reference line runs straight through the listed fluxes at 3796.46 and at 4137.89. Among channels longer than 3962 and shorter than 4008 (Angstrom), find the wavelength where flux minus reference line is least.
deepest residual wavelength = 3982.71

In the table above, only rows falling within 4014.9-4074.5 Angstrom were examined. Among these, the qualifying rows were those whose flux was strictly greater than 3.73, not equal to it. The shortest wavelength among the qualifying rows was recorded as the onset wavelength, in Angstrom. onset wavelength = 4058.63 Angstrom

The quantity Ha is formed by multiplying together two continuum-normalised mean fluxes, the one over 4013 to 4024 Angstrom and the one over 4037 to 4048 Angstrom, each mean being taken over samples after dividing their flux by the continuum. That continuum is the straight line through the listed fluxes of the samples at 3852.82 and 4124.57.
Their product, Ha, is 0.85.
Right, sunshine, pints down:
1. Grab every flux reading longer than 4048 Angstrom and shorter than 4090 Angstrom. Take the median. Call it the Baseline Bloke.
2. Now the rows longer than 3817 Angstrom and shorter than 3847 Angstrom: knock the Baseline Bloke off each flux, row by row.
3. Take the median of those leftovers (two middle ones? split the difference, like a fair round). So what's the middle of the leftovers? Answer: 0.7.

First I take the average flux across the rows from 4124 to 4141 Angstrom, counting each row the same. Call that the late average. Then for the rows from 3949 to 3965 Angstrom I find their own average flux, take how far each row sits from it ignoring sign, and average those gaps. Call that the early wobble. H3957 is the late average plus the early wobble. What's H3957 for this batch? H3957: 3.78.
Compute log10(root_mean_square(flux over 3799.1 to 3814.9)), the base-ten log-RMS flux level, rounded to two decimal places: 0.64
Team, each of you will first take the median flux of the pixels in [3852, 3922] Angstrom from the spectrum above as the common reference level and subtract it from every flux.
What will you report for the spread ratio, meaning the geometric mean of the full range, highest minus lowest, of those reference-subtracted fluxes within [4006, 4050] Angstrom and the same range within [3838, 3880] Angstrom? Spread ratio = 0.97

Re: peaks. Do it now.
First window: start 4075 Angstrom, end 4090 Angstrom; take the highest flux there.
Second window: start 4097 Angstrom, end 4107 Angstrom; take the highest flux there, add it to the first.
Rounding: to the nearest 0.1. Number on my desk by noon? 8.4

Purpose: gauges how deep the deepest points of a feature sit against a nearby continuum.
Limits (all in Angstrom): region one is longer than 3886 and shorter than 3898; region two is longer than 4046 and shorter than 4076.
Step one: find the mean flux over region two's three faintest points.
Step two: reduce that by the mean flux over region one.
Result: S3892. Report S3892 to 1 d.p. -1.0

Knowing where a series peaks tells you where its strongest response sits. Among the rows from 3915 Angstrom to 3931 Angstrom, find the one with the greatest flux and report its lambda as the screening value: 3920.84 Angstrom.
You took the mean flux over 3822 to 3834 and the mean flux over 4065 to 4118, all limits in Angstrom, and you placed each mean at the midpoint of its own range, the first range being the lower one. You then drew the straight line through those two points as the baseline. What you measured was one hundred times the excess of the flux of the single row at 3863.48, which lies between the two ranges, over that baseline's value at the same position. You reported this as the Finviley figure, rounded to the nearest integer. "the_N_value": 23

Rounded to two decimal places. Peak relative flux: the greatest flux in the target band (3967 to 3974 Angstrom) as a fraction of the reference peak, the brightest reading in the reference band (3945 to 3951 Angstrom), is 1.08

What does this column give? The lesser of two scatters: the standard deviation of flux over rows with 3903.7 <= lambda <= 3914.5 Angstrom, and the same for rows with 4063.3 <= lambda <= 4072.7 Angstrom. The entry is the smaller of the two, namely 0.05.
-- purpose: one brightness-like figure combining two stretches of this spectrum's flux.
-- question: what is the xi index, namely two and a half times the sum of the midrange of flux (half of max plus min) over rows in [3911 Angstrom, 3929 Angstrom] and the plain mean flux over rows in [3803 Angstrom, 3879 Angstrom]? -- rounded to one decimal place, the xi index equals 21.4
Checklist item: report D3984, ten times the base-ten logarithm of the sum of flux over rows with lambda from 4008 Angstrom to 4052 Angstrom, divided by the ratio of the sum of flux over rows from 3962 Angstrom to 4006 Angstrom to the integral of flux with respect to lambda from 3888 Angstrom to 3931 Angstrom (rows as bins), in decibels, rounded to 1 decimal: 22.2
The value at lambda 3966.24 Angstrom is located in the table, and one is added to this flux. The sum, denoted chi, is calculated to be 5.24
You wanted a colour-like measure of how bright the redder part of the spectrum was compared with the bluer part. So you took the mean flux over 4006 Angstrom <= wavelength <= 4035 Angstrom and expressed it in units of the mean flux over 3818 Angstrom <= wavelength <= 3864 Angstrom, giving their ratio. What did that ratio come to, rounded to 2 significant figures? 0.80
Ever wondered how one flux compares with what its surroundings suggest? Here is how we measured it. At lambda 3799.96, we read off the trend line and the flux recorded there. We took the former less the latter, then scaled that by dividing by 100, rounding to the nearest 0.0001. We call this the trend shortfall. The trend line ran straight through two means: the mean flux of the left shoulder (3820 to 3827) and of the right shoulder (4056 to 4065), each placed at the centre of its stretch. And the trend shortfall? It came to 0.0020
